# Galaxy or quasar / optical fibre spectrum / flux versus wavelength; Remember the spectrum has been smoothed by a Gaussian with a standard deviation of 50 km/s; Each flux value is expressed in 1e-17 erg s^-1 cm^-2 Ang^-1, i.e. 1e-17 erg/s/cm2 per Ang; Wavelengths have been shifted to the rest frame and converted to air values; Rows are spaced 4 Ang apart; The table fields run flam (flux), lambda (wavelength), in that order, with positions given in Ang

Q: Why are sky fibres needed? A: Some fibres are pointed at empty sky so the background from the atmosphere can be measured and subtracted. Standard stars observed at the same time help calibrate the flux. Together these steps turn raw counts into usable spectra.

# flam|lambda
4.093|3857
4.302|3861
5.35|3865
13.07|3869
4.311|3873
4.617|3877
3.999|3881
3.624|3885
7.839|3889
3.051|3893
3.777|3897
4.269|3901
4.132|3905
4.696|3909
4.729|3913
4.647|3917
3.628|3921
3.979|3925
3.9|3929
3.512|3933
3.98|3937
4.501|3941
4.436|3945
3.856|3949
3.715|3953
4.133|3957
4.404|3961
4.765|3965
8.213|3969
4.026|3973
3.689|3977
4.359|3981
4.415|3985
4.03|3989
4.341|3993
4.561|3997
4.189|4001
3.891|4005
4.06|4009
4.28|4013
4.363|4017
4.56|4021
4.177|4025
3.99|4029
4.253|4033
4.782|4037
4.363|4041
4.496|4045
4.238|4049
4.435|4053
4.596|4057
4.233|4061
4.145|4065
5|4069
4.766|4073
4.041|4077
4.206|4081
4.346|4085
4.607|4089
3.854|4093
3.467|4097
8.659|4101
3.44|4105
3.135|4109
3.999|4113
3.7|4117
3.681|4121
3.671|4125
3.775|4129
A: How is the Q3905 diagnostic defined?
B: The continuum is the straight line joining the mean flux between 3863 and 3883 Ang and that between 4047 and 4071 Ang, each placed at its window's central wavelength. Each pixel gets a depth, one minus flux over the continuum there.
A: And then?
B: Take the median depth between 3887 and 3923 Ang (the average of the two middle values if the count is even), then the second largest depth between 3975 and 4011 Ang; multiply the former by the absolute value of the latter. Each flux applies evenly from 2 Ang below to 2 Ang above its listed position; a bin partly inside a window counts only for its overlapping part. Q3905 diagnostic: 0.063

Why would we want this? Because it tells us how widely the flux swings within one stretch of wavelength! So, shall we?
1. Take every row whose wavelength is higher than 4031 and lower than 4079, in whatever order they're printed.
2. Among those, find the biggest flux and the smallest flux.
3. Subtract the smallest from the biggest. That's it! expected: 0.96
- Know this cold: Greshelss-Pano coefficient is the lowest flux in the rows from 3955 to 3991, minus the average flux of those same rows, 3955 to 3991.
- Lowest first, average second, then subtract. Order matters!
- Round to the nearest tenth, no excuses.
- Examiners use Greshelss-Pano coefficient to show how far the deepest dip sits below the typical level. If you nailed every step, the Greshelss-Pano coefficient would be -1.0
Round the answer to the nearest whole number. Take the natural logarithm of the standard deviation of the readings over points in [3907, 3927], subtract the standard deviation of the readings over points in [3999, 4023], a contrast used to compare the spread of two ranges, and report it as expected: -1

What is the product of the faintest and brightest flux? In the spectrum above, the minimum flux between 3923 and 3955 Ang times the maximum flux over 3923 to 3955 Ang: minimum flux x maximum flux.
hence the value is 16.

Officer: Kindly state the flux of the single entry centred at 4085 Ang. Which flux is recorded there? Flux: 4.346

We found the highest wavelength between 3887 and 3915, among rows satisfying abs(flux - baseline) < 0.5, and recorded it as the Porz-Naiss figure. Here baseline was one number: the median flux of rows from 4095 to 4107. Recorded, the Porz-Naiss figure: 3897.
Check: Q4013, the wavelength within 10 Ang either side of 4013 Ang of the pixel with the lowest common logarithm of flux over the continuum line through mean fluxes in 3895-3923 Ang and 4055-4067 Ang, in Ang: 4005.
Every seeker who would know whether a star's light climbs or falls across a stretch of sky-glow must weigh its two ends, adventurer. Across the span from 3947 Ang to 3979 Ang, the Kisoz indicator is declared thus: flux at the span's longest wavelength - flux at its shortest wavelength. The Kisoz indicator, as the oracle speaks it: -0.2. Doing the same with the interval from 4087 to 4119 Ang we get -0.9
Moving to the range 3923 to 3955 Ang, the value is -0.3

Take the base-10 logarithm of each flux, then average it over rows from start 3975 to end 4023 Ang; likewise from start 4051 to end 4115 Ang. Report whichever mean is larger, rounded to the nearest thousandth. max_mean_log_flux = 0.635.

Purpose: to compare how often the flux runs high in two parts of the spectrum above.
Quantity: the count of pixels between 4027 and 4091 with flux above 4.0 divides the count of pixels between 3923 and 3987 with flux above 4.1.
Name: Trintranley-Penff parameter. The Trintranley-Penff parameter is 0.53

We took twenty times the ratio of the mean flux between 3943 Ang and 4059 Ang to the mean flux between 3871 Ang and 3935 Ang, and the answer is 20.5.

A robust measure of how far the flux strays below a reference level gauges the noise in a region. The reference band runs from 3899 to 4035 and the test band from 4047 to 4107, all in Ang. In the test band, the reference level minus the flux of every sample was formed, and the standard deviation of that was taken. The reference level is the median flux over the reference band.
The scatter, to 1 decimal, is 1.2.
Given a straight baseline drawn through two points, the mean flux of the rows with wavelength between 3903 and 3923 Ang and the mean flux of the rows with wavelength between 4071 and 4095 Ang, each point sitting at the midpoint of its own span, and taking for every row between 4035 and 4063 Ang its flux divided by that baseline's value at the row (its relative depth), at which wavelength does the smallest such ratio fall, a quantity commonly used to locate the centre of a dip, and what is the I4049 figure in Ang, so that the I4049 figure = 4061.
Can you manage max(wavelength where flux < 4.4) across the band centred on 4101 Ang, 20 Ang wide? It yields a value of 4109 Ang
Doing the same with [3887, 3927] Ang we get 3925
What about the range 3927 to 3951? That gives 3949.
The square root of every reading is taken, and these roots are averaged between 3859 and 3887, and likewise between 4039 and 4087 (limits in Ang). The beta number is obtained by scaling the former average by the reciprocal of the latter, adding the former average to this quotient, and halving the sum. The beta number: 1.70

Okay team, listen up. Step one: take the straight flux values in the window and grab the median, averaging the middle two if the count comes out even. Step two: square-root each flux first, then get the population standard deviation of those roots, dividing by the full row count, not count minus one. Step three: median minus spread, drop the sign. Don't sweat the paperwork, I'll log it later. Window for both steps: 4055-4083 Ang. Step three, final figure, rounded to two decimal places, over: 4.15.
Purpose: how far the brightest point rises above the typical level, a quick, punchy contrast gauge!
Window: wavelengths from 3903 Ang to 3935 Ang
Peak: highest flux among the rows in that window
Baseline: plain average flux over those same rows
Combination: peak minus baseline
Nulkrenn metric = 0.58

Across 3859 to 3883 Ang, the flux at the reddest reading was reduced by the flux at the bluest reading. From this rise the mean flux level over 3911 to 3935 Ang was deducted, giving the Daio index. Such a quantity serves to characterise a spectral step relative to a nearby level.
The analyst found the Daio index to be -4.4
